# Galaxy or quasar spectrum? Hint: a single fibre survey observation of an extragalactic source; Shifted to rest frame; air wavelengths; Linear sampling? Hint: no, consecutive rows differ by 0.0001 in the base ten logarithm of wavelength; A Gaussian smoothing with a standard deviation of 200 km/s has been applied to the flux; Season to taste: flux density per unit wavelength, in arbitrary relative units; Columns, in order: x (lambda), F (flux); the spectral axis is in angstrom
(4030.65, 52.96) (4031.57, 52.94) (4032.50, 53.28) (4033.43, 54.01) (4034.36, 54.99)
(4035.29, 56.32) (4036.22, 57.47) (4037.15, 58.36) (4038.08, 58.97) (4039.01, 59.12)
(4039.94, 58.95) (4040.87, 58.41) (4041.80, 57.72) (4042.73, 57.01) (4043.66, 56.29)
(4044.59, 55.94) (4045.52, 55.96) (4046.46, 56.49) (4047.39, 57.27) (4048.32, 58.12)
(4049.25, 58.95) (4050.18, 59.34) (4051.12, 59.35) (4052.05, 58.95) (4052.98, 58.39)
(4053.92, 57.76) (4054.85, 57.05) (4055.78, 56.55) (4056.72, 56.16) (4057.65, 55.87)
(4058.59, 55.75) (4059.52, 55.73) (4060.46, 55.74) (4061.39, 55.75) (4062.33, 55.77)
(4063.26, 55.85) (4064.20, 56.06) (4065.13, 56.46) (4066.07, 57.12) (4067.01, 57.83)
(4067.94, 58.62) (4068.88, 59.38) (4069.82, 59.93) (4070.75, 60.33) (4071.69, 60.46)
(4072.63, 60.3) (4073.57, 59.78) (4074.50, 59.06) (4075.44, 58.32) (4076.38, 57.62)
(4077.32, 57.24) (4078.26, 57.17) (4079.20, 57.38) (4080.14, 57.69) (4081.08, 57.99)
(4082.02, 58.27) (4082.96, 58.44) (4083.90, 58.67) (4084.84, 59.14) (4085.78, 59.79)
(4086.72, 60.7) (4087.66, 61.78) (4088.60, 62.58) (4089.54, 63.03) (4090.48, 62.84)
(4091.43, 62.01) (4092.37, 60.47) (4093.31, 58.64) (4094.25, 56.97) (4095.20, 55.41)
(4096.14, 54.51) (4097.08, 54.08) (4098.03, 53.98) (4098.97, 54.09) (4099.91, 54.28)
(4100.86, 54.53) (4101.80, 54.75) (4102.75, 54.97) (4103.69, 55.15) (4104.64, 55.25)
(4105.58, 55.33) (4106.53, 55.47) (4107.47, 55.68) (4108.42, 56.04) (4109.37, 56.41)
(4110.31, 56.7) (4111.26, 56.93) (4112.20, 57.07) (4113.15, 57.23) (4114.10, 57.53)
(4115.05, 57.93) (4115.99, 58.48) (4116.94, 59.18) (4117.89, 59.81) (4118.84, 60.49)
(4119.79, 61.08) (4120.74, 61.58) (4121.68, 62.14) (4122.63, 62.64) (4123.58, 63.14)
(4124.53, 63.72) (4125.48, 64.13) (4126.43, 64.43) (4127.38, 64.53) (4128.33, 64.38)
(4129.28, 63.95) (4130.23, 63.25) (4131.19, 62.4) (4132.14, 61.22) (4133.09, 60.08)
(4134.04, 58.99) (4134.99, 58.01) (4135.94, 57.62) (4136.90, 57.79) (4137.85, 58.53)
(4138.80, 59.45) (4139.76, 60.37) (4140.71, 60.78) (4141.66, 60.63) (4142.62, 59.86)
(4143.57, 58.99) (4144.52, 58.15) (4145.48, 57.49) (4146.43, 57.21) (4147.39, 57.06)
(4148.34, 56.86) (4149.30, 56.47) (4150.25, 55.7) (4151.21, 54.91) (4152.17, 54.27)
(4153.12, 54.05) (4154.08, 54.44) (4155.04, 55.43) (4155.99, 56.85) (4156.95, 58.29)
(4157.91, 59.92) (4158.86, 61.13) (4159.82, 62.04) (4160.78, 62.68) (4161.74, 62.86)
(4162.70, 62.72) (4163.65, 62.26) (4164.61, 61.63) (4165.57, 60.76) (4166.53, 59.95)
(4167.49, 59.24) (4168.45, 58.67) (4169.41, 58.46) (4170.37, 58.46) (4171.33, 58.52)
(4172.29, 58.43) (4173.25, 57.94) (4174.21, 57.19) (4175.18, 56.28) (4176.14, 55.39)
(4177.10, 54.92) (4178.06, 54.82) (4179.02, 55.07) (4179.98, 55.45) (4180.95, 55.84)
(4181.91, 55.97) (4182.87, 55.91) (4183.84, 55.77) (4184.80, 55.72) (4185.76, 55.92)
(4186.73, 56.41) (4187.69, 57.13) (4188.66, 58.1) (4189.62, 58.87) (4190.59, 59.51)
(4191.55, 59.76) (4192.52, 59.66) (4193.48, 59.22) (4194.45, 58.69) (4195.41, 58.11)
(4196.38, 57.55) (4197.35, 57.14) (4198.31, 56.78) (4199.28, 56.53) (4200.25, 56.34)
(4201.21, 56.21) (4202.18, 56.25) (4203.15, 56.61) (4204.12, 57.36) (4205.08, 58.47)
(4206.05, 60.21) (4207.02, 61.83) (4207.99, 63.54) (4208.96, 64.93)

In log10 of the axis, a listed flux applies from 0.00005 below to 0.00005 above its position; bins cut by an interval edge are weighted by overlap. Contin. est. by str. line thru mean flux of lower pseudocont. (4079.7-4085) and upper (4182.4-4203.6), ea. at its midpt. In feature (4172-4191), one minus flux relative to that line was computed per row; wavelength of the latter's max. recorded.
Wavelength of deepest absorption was 4178.06 angstrom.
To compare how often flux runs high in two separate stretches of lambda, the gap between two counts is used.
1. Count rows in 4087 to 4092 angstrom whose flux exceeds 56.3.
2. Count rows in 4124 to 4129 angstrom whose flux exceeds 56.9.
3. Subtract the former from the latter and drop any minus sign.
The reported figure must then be 0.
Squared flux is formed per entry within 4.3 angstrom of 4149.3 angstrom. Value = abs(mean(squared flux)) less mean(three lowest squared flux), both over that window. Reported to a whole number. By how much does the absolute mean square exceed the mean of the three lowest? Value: 177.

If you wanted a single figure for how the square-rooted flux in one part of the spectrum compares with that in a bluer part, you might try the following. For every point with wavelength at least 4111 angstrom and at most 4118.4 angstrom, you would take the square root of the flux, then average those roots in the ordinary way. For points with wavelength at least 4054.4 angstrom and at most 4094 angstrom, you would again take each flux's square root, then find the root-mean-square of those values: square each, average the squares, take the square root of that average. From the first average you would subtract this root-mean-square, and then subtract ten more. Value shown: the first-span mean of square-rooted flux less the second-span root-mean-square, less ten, -10.0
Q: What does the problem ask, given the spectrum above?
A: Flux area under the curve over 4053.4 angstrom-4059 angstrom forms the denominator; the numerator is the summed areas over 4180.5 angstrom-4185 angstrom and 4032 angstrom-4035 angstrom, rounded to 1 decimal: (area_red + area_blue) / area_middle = 1.3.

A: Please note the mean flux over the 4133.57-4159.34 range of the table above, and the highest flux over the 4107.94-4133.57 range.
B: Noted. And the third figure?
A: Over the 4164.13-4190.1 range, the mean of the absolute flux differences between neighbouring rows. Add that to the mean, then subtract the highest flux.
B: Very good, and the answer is -6.3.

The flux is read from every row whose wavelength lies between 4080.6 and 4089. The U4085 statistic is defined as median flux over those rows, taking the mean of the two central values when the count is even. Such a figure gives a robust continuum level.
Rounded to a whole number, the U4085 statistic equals 59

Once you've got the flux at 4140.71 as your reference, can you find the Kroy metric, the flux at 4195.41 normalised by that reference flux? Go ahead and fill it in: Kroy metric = 0.96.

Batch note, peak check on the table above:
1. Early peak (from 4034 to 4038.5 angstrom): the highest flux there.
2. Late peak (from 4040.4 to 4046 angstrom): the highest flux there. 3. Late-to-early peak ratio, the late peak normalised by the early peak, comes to 0.991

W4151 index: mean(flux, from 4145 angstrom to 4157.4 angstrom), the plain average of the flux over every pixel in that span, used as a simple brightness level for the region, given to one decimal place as 56.1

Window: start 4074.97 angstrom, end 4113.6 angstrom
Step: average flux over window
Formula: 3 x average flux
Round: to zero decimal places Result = 172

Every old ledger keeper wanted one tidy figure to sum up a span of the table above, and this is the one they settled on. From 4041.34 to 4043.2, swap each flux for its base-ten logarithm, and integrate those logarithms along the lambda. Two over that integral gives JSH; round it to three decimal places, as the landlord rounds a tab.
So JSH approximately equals 0.611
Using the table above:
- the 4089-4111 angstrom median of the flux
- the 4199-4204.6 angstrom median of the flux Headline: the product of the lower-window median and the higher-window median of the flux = 3127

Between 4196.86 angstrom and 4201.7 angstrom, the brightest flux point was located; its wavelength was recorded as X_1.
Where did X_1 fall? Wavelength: 4197.35 angstrom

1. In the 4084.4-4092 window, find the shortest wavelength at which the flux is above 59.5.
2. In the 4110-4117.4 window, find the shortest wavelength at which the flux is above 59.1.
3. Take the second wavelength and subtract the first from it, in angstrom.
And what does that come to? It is 31.2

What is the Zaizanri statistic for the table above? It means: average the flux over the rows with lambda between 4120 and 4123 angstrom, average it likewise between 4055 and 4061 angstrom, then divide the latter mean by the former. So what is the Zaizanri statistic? 0.90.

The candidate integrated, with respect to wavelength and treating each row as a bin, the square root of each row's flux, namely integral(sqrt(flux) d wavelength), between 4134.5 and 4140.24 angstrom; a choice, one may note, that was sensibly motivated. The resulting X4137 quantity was 44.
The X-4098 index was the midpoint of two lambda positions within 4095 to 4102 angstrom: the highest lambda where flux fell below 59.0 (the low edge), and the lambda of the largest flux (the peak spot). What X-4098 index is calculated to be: 4098.5 angstrom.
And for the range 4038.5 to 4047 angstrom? 4042.7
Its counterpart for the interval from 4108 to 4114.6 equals 4114.1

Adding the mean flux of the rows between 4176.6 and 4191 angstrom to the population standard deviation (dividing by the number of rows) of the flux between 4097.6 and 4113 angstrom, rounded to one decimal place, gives 57.3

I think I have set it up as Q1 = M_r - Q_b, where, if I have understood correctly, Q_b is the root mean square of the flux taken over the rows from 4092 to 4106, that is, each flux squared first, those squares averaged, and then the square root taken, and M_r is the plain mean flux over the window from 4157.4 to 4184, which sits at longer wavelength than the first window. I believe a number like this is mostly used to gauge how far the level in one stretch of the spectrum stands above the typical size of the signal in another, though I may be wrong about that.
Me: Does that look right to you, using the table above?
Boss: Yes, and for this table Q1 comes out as 3.0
